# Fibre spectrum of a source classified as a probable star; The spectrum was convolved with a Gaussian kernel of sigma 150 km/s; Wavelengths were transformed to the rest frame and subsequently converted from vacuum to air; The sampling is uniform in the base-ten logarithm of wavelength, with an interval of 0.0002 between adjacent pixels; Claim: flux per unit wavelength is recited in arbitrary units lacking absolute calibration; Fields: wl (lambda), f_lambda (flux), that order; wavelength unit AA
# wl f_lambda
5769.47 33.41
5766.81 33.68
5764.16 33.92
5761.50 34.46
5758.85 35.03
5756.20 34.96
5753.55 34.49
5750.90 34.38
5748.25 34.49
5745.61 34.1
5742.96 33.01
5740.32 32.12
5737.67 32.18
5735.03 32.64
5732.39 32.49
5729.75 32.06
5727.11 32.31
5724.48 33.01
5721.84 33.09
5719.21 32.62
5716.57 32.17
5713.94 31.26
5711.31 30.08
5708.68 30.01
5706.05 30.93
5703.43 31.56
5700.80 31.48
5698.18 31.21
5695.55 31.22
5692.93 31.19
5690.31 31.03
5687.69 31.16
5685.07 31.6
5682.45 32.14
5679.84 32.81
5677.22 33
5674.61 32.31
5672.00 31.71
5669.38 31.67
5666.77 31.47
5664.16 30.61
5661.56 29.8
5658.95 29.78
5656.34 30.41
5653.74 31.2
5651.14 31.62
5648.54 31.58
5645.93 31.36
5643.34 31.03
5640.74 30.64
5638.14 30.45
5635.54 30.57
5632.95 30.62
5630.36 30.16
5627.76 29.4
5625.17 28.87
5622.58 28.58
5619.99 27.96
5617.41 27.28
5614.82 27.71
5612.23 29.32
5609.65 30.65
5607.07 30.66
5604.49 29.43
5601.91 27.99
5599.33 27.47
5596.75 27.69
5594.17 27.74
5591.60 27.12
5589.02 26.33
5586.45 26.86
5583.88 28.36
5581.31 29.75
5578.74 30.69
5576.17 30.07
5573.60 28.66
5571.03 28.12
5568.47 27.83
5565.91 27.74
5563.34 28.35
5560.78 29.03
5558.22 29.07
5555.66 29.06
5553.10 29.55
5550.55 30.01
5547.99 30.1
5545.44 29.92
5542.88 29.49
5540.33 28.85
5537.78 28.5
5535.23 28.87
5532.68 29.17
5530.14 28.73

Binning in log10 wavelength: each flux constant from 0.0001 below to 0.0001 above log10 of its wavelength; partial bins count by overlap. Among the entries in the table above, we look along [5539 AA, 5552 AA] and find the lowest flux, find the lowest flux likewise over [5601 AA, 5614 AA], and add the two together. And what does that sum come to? 56.8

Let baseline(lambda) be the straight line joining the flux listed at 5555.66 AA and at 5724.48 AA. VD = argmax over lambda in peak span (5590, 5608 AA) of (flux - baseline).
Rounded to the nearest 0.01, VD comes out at 5607.07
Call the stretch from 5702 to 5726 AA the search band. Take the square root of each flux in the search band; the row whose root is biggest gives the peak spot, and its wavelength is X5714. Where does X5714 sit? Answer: 5721.84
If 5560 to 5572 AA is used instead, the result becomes 5560.78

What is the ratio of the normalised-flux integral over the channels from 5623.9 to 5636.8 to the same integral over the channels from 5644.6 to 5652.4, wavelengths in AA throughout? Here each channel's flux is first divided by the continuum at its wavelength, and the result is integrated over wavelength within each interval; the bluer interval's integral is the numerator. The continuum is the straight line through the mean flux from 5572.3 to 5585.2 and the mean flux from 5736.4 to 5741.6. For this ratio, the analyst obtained 1.59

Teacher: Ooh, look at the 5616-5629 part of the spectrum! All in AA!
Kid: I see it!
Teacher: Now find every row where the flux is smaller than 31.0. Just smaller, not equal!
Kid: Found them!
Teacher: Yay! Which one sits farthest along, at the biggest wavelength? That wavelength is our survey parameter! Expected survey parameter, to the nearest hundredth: 5627.76 AA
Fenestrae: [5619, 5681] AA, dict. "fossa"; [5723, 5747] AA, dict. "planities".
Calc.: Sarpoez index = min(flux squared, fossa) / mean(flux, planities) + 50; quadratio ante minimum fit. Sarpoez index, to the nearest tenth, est 73.9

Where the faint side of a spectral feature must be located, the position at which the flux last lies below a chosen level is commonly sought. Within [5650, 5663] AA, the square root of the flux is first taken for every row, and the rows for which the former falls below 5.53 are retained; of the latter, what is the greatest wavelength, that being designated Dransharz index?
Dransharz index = 5661.56 AA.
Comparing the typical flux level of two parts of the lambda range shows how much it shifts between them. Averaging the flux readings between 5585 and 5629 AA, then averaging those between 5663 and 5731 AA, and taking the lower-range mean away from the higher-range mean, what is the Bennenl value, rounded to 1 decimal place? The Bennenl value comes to 3.4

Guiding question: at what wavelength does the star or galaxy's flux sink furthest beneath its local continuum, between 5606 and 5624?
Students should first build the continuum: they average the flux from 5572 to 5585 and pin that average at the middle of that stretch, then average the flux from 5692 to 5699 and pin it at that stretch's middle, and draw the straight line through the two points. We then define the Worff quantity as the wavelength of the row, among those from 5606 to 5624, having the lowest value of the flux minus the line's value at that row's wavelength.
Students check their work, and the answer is 5617.41 AA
